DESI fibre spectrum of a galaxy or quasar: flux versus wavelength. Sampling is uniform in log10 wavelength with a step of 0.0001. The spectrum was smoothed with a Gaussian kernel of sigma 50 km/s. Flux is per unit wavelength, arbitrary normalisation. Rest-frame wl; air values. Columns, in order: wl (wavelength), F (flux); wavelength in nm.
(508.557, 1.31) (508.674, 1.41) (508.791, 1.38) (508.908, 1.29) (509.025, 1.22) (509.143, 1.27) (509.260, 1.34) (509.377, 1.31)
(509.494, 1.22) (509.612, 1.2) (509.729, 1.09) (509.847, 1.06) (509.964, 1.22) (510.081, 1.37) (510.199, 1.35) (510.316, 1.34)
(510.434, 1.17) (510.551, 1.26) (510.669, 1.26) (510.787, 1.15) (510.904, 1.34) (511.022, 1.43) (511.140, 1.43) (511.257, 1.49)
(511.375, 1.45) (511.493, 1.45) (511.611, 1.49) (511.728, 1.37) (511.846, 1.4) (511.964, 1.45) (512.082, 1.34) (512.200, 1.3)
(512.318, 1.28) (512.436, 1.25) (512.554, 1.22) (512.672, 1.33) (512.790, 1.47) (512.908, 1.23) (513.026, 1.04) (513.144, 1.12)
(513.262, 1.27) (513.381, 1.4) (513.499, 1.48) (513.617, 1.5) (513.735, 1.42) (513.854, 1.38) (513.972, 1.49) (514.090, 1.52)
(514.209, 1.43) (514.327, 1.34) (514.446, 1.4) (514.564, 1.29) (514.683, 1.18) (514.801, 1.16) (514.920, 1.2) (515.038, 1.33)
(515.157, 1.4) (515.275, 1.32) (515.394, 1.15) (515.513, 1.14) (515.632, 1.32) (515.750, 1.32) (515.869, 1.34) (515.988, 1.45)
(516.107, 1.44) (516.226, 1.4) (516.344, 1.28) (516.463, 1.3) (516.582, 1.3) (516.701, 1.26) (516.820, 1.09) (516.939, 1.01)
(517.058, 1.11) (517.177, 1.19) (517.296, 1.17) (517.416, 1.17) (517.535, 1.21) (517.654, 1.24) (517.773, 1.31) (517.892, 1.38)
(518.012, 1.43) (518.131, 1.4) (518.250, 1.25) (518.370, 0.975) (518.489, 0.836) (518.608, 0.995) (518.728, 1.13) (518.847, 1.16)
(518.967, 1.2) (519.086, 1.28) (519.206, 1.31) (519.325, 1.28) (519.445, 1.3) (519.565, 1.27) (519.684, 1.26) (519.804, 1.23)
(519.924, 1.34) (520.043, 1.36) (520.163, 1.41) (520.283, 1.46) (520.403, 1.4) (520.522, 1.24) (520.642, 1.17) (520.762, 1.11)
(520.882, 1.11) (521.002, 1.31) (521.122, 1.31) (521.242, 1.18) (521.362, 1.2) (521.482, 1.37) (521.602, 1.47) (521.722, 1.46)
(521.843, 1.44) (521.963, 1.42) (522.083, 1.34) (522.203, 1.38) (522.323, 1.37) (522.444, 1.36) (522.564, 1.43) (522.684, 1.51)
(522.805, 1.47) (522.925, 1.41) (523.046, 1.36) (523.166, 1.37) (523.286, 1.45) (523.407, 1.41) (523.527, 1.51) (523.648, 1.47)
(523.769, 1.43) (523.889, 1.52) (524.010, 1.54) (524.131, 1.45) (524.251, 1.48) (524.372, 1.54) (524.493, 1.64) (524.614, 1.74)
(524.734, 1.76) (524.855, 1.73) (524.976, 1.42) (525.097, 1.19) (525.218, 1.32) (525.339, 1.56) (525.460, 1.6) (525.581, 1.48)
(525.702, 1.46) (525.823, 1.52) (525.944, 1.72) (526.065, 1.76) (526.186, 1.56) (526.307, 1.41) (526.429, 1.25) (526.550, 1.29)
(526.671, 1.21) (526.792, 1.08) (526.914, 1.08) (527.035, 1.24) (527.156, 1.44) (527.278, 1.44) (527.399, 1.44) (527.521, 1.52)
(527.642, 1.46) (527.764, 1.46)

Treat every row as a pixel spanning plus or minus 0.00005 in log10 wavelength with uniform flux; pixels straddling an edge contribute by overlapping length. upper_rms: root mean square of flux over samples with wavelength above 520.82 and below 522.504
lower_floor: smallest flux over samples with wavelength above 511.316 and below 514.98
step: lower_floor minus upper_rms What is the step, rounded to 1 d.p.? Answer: -0.3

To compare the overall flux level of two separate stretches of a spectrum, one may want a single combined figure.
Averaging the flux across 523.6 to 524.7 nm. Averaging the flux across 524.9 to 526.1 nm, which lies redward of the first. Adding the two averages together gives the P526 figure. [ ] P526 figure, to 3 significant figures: 3.04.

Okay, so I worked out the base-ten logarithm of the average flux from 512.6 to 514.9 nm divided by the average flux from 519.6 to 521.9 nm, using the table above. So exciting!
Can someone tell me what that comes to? 0.01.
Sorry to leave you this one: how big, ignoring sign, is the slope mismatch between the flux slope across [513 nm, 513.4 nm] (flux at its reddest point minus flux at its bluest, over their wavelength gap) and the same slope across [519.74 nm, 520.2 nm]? 0.51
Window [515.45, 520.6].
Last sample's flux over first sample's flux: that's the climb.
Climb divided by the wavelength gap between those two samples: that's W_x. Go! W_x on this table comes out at 0.02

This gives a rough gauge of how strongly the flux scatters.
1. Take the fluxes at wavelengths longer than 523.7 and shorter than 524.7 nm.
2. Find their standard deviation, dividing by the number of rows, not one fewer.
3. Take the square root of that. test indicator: 0.310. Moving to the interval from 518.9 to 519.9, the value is 0.184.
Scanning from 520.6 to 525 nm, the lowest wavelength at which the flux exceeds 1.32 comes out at 521.482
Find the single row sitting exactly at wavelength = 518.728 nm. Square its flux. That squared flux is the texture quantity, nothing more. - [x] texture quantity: 1.28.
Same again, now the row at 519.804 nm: 1.51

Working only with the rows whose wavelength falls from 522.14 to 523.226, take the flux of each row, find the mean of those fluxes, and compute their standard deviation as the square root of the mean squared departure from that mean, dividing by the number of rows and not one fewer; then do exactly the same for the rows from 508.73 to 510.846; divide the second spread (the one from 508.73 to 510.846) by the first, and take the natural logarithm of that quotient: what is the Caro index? 0.6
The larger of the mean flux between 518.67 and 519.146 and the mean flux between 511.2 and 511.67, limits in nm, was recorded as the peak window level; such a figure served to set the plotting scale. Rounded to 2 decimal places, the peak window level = 1.47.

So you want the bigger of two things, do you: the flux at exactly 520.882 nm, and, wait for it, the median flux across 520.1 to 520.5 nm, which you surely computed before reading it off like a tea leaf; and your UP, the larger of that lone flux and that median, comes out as 1.41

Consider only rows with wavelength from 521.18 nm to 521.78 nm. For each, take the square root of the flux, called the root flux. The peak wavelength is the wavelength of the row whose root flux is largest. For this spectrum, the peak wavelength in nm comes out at 521.602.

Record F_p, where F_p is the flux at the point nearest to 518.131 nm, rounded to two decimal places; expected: 1.40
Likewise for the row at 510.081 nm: 1.37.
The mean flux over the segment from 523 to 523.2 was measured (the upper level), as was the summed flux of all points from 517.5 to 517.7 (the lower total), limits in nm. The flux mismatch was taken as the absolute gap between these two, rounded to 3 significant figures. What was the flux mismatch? 1.08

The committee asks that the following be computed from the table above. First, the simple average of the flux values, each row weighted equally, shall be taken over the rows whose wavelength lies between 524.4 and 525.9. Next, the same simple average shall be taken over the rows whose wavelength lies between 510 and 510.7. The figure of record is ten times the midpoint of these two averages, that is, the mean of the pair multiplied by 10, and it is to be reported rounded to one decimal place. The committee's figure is 14.1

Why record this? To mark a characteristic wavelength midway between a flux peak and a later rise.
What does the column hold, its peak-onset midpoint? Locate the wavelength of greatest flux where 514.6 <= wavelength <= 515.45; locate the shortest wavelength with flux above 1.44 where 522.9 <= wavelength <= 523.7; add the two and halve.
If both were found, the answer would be 519.22 nm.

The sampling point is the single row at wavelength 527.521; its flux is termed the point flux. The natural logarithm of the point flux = 0.419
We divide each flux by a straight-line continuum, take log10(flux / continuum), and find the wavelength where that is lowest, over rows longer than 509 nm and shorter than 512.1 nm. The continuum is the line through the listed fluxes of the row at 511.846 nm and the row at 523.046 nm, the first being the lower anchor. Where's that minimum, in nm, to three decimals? 509.847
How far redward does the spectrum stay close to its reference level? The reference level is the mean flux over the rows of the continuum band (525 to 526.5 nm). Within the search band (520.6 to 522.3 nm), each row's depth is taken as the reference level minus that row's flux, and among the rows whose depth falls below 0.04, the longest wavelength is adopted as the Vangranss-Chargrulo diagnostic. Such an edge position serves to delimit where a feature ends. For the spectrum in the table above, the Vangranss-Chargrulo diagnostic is 521.722 nm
